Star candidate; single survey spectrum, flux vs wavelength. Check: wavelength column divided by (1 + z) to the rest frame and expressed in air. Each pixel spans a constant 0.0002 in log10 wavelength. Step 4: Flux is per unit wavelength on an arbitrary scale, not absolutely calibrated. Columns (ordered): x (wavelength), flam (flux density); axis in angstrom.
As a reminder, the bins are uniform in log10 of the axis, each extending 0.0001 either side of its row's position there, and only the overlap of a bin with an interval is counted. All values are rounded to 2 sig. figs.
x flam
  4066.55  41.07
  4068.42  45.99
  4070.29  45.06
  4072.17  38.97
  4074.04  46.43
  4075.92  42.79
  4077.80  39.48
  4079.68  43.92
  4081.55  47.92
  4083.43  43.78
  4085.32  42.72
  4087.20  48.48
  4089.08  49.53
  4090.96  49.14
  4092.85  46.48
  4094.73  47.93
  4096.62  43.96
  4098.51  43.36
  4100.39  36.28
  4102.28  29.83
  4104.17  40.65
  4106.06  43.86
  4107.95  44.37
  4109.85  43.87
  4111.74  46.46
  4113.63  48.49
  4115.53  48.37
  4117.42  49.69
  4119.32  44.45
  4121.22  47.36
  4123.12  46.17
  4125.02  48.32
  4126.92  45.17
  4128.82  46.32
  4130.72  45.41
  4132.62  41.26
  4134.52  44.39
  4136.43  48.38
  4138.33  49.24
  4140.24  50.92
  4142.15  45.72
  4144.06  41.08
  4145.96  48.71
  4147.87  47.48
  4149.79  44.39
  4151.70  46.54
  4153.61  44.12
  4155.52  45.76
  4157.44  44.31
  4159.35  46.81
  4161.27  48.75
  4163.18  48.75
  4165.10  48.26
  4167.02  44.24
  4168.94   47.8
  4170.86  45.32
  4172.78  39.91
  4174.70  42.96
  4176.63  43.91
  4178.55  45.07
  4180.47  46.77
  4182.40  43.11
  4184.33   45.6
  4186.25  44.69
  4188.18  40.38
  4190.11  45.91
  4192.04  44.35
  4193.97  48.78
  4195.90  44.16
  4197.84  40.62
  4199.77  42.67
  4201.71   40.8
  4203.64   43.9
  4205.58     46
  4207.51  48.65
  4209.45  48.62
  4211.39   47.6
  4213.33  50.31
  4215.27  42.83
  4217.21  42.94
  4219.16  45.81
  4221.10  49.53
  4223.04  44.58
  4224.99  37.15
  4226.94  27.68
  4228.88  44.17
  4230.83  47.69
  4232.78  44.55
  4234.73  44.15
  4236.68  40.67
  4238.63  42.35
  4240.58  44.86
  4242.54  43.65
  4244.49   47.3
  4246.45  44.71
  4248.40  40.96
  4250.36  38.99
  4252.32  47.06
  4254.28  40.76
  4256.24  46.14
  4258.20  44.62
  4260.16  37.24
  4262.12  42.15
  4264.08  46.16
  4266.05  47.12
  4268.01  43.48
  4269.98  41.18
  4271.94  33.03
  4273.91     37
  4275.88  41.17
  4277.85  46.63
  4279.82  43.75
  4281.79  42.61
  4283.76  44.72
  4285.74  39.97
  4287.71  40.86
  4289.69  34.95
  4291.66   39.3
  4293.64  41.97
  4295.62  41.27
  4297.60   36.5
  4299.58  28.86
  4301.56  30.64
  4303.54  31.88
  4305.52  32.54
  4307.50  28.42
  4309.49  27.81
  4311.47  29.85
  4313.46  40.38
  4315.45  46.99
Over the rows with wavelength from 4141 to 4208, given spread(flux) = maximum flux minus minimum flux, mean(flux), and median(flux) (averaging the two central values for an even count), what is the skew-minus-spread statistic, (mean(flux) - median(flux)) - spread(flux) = -8.9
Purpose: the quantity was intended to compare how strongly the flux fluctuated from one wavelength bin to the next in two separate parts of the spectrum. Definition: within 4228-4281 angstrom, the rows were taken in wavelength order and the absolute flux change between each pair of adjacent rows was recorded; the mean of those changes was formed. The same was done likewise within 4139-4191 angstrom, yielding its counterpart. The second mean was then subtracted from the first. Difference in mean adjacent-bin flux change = 0.9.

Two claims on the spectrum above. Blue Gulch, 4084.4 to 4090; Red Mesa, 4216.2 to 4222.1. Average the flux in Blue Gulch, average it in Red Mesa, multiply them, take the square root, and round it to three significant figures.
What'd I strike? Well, 46.5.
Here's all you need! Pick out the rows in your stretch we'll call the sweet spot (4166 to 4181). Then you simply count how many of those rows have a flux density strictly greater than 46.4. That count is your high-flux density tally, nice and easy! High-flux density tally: 2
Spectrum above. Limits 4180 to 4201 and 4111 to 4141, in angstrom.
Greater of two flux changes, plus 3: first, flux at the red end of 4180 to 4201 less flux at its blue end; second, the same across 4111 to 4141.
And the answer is 7.5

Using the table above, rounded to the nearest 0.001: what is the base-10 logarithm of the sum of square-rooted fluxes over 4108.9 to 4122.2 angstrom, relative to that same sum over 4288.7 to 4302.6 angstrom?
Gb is 0.057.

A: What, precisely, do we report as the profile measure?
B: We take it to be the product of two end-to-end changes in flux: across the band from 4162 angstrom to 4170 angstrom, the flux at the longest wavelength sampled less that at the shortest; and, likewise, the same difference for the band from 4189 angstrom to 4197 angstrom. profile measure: 2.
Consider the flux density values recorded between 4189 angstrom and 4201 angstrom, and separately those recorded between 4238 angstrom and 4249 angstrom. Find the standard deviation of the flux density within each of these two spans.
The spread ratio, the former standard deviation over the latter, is 1.27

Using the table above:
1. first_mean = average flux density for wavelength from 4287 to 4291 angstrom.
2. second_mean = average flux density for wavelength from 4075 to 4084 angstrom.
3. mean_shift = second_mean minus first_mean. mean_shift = 6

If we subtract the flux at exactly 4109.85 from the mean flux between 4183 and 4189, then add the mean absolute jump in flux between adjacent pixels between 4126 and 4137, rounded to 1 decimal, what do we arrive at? 2.4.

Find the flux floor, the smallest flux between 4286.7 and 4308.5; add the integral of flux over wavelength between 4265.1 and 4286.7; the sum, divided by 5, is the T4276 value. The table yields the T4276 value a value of 187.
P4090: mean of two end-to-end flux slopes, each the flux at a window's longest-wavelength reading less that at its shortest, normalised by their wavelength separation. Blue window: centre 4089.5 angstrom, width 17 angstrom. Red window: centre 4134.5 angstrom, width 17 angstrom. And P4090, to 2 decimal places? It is -0.11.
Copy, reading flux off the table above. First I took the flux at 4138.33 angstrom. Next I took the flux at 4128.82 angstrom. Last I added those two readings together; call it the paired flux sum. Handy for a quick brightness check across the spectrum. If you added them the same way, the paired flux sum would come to 96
